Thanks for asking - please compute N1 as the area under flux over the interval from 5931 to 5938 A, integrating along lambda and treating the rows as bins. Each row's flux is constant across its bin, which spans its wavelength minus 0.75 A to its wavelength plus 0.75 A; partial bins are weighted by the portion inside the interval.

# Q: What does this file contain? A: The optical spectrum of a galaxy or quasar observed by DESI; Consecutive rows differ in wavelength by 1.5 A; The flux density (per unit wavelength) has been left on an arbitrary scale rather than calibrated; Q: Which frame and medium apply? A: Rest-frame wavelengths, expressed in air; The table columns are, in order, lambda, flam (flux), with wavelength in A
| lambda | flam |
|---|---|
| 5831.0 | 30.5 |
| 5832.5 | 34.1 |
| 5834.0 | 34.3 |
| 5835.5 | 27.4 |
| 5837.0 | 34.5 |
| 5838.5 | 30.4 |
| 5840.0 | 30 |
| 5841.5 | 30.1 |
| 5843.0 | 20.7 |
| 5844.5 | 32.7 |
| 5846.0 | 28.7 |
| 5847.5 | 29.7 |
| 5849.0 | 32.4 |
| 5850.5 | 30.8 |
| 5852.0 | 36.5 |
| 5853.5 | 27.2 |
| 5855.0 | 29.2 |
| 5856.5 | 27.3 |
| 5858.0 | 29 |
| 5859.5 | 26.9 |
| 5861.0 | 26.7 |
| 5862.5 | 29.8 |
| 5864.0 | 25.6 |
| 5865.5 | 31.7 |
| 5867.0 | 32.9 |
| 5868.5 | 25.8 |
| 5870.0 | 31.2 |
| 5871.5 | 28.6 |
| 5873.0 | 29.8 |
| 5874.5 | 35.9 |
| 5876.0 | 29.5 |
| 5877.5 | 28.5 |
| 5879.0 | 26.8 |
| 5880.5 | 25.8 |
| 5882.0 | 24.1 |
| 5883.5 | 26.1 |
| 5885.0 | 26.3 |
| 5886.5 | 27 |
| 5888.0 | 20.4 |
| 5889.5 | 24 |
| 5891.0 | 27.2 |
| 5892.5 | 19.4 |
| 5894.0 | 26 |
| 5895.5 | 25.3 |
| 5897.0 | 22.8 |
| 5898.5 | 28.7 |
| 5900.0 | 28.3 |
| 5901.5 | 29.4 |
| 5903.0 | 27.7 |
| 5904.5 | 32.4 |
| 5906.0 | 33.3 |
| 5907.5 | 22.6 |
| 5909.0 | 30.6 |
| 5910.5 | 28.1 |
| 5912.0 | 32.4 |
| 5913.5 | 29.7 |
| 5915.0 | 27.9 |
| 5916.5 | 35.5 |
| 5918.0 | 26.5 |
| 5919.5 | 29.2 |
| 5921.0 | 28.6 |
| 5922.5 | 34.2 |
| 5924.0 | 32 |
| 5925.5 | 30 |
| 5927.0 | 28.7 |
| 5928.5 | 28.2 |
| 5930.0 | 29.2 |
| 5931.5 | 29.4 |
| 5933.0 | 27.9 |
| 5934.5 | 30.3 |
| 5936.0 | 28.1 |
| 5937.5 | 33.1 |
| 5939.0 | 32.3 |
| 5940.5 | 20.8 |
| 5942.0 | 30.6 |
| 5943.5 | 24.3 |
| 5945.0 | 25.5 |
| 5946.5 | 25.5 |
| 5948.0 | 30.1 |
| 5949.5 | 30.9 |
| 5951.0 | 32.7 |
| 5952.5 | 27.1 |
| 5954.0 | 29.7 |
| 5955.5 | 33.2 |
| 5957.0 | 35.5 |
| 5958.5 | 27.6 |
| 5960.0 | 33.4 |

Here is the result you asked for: 208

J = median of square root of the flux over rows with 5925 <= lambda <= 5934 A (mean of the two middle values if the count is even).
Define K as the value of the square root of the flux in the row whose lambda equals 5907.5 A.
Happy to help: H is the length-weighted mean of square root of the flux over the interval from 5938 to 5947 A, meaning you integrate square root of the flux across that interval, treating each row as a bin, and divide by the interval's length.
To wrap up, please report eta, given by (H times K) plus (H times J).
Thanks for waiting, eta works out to 52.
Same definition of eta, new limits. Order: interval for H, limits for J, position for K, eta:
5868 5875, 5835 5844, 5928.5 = 59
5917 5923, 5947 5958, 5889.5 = 57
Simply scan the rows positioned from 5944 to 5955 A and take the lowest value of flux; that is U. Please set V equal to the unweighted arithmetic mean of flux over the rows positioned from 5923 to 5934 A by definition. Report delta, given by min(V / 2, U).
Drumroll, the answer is 14.7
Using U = 25.5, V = 29.3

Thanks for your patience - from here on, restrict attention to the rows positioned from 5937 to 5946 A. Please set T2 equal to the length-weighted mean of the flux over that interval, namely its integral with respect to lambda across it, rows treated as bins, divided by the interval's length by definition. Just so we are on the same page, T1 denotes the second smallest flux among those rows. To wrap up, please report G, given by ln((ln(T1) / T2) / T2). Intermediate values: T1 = 24.3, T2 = 27.6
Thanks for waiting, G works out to -5.47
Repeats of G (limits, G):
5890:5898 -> -5.24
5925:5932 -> -5.53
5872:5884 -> -5.51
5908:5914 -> -5.57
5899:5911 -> -5.54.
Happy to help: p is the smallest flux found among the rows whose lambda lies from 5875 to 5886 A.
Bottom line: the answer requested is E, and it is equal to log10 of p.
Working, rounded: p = 24.1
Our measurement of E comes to 1.38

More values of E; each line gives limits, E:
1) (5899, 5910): 1.35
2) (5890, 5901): 1.29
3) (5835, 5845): 1.32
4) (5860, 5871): 1.41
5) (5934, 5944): 1.32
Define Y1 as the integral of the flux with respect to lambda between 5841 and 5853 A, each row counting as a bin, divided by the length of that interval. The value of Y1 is 30.1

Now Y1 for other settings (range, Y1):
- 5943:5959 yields 29.4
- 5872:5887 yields 28.0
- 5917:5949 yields 28.9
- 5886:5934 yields 28.2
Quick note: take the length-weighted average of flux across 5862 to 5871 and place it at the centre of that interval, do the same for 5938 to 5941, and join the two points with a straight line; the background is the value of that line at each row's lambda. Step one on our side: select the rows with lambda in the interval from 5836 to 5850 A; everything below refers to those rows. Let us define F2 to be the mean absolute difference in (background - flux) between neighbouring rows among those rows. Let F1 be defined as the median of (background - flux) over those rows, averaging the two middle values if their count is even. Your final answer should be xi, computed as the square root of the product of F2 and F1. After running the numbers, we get 0.2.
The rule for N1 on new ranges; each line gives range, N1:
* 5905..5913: 236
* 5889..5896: 171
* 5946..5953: 206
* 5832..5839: 225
